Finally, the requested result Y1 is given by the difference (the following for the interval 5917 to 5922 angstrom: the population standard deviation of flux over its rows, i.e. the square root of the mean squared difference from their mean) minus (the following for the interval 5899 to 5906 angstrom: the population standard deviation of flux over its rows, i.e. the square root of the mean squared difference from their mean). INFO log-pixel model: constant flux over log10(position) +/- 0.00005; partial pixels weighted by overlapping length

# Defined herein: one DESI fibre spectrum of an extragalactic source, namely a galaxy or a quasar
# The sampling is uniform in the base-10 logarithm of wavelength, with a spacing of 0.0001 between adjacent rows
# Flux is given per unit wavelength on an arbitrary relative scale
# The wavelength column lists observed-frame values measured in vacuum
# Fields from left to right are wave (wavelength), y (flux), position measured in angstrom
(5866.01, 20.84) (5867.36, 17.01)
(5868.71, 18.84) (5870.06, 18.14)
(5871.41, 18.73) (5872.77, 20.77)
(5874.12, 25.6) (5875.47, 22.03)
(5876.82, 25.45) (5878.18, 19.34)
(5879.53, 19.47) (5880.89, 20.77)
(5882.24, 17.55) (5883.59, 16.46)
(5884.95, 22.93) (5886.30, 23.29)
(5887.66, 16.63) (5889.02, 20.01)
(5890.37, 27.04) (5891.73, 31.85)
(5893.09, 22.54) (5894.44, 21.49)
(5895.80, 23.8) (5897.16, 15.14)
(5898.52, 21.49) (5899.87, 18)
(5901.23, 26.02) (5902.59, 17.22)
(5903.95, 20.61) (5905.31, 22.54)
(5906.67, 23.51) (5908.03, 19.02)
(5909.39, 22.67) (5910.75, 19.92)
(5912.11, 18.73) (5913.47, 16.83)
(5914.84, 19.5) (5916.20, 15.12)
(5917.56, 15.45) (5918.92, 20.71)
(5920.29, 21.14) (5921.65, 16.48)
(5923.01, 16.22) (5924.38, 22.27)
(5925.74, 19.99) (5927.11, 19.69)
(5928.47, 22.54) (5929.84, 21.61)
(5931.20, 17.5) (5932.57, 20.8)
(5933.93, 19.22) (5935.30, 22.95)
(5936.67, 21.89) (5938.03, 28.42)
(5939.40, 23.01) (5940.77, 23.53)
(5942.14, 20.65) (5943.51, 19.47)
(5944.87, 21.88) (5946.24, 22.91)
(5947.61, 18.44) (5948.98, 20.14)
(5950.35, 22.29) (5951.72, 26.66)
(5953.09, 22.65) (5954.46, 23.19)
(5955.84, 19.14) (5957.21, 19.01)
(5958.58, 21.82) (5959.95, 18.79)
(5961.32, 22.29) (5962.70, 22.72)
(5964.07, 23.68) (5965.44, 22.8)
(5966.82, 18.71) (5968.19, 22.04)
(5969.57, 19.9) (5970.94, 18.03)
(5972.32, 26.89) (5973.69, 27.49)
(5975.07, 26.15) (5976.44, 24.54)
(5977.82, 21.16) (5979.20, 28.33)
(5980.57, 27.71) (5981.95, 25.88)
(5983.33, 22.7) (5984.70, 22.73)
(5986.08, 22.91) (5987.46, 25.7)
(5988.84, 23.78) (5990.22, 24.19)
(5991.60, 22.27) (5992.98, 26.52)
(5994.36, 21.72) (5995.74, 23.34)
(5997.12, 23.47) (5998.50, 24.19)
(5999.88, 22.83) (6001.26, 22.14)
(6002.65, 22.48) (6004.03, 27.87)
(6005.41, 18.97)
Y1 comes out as -0.7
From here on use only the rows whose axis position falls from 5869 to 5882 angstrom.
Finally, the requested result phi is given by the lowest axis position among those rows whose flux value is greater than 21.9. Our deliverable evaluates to 5874.12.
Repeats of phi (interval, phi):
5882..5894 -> 5884.95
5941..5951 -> 5946.24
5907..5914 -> 5909.39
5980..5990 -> 5980.57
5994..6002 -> 5995.74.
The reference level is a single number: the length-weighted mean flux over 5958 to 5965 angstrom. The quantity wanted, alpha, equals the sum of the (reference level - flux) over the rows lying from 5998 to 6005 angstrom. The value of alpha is -10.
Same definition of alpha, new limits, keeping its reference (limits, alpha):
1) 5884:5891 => 0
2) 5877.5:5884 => 16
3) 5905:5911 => 2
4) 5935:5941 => -10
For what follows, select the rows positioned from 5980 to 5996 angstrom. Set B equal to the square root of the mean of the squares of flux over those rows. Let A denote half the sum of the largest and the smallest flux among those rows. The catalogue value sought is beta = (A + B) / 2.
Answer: 24.5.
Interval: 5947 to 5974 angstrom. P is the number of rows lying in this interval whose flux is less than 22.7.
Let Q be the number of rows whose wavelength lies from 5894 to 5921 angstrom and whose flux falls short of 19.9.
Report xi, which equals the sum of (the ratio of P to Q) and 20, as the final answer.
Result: 21.4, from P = 13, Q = 9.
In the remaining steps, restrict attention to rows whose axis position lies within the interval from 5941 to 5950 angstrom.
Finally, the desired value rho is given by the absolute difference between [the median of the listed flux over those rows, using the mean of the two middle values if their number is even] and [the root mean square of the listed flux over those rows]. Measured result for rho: 0.24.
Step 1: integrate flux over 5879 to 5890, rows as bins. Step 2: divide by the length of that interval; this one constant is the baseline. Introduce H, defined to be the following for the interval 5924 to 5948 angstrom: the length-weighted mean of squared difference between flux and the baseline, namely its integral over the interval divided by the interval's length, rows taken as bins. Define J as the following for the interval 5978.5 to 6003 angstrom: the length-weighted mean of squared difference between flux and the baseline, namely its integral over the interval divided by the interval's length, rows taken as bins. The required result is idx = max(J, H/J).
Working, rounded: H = 8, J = 21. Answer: 21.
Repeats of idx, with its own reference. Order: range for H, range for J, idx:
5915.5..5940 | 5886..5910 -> 19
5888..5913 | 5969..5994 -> 27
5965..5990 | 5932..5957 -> 11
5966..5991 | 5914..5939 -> 10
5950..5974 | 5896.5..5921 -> 9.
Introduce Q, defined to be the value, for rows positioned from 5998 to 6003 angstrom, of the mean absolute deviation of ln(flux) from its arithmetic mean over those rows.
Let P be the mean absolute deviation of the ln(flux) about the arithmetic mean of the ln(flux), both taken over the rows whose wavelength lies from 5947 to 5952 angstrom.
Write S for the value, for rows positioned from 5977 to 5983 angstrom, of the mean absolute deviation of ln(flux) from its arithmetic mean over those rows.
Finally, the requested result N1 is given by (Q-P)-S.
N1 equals -0.19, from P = 0.118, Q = 0.03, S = 0.095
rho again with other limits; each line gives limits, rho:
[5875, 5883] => 0.80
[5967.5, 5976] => 0.40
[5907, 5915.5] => 0.26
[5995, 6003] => 0.00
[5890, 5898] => 1.02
